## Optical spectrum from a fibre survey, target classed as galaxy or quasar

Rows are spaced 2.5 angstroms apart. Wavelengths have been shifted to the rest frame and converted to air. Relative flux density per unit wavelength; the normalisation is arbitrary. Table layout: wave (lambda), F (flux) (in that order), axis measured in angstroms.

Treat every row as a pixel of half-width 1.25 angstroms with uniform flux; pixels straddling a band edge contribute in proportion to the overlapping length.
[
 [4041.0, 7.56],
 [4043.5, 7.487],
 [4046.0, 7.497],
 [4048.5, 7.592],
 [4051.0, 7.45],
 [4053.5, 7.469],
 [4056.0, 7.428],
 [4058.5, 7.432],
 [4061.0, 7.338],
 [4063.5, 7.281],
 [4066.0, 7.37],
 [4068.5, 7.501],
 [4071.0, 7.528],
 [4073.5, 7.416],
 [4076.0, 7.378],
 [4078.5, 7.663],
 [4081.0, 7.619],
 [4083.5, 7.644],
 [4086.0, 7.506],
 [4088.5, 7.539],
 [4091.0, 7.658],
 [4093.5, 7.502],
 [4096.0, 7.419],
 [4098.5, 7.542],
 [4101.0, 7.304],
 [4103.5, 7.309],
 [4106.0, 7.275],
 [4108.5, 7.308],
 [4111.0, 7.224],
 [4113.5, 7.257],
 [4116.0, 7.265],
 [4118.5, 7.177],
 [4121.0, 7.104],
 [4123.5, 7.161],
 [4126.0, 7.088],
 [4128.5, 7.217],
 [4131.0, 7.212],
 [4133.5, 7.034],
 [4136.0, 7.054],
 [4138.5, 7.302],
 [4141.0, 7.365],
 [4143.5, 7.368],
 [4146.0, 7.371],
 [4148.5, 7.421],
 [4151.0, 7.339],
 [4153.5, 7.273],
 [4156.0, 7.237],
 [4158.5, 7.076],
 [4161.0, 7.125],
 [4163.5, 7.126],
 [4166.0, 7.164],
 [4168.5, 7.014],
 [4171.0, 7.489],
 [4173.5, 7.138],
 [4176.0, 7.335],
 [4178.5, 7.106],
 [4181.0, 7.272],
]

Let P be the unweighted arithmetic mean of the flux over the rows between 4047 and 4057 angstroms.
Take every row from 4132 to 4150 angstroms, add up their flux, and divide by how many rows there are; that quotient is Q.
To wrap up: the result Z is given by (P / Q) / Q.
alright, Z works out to 0.141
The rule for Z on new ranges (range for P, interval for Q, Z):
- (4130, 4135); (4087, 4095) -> 0.124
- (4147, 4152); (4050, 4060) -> 0.133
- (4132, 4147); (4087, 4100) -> 0.128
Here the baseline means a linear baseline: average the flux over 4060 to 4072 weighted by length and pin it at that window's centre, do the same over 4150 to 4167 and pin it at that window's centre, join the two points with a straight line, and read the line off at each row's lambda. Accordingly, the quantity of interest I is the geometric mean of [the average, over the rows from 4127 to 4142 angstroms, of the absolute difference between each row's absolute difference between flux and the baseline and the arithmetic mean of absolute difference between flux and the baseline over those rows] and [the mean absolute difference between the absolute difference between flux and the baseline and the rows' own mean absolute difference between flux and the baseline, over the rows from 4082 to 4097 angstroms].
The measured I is 0.066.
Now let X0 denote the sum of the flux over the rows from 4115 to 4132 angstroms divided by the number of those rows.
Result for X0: 7.17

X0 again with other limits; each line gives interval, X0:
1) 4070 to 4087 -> 7.54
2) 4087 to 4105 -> 7.47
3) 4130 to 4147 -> 7.24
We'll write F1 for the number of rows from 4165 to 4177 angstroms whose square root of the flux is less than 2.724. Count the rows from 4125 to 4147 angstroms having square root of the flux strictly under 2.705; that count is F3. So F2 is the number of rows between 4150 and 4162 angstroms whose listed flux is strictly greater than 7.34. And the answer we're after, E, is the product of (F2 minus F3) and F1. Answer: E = -24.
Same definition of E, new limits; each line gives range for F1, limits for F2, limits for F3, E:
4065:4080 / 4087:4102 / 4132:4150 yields 6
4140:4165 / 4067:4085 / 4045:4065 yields 54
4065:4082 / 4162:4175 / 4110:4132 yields -24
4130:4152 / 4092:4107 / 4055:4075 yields 16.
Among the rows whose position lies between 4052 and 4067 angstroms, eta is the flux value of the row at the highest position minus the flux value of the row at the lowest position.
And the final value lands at -0.10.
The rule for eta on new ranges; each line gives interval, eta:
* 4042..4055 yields -0.02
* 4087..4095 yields -0.04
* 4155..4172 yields 0.25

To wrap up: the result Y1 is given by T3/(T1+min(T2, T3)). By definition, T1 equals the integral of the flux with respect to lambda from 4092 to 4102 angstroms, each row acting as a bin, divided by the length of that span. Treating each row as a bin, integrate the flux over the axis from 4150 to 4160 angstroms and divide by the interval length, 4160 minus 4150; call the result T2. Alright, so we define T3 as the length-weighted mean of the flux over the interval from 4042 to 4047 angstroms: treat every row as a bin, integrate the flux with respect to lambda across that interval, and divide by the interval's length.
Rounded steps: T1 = 7.45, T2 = 7.23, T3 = 7.50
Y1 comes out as 0.511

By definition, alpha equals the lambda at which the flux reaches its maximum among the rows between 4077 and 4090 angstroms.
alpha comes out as 4078.5 angstroms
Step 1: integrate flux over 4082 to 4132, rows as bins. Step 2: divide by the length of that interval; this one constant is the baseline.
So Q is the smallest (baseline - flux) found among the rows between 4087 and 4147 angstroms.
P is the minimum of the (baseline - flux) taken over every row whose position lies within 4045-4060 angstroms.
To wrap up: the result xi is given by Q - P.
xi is -0.07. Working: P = -0.3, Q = -0.32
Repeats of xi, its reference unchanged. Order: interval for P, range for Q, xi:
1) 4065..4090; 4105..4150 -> 0.24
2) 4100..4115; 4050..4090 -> -0.35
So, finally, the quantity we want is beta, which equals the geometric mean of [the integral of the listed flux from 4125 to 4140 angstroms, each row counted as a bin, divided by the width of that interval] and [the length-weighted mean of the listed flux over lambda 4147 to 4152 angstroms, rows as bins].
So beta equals 7.27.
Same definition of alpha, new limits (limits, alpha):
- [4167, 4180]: 4171.0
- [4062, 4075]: 4071.0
